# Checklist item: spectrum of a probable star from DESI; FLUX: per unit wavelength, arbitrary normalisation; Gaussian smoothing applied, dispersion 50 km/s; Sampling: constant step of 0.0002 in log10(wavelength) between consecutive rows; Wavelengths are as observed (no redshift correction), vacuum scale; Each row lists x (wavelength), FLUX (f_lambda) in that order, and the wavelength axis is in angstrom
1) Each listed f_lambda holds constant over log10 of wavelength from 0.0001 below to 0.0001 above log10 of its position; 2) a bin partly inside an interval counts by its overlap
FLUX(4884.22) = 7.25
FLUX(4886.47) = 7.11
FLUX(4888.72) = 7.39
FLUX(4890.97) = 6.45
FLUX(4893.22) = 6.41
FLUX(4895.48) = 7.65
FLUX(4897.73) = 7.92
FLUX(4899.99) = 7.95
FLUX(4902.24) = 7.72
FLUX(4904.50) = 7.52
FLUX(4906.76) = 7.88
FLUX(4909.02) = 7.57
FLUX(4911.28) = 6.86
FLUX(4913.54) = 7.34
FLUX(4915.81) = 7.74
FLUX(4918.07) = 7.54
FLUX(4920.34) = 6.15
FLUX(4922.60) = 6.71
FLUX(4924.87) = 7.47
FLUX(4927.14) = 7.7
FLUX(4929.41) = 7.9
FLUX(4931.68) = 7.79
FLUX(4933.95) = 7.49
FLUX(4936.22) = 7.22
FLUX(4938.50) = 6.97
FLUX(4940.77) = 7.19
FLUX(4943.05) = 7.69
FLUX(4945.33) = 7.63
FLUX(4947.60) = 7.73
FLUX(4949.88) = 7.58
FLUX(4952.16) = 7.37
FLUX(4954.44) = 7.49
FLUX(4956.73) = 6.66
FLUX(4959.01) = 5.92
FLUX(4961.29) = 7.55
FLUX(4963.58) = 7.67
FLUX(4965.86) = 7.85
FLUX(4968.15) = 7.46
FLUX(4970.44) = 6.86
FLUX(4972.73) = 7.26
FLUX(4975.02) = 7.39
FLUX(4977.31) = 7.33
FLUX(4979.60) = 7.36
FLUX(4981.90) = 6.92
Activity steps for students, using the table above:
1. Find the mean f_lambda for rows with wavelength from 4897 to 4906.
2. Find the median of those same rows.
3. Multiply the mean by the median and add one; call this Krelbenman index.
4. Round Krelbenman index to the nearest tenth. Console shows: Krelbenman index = 61.8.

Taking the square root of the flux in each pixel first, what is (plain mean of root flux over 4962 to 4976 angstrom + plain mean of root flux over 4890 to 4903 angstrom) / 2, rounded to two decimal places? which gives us 2.72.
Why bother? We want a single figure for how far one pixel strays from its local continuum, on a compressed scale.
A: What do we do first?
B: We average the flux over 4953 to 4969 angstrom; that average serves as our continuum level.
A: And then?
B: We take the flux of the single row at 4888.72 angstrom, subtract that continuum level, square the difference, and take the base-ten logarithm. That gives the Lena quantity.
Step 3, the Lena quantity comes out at -1.6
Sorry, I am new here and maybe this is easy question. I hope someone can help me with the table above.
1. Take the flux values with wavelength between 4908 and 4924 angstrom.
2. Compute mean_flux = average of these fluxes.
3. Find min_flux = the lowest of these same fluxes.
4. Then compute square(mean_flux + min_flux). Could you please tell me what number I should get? 176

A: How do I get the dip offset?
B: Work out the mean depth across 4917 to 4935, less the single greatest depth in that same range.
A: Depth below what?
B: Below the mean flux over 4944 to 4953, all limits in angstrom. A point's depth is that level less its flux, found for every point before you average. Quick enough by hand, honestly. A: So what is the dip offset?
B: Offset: -1.19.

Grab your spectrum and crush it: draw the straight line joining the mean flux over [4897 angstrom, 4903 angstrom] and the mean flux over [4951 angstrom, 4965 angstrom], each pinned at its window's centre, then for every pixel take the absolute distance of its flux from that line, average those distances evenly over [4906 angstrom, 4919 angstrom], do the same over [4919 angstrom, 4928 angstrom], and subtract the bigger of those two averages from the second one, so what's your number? 0.000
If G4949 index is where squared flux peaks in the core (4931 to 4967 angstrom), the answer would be 4965.86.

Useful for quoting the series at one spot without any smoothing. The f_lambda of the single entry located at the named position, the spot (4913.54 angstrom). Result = 7.34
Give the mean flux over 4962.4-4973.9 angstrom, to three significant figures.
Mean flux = 7.42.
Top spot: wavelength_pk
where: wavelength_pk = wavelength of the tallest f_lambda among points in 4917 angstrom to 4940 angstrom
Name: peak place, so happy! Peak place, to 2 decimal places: 4929.41 angstrom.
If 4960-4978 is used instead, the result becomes 4965.86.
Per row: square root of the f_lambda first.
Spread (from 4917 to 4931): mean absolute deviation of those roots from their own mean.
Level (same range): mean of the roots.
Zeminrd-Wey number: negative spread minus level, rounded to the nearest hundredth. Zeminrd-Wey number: -2.79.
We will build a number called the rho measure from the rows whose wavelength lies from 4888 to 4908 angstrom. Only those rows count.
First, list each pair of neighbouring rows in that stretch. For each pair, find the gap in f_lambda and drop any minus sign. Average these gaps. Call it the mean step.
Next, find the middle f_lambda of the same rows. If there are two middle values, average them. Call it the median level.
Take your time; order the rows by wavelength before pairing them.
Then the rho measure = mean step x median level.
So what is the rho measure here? 3.17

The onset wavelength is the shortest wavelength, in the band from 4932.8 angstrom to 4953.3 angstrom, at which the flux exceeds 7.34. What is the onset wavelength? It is 4933.95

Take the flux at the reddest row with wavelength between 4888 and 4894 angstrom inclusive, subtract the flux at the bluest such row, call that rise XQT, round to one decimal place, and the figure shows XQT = -1.0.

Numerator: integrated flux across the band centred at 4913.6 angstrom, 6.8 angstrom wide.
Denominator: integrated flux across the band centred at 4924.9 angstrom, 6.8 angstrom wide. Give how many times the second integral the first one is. 1.00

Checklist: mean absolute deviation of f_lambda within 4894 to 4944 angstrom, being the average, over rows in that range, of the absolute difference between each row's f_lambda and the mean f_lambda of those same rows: 0.34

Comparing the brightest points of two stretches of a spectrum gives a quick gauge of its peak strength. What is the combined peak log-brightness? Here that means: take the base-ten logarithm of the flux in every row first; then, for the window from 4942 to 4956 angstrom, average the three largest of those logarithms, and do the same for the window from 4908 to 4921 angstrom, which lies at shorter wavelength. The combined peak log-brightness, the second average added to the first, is 1.767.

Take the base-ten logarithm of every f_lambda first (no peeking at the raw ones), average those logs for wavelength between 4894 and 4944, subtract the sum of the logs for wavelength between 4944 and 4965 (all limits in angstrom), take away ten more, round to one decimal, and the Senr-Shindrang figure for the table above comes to -16.9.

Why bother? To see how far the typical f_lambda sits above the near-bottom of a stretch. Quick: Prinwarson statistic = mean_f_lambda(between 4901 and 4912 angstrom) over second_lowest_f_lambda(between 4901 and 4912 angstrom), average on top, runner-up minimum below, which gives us 1.00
